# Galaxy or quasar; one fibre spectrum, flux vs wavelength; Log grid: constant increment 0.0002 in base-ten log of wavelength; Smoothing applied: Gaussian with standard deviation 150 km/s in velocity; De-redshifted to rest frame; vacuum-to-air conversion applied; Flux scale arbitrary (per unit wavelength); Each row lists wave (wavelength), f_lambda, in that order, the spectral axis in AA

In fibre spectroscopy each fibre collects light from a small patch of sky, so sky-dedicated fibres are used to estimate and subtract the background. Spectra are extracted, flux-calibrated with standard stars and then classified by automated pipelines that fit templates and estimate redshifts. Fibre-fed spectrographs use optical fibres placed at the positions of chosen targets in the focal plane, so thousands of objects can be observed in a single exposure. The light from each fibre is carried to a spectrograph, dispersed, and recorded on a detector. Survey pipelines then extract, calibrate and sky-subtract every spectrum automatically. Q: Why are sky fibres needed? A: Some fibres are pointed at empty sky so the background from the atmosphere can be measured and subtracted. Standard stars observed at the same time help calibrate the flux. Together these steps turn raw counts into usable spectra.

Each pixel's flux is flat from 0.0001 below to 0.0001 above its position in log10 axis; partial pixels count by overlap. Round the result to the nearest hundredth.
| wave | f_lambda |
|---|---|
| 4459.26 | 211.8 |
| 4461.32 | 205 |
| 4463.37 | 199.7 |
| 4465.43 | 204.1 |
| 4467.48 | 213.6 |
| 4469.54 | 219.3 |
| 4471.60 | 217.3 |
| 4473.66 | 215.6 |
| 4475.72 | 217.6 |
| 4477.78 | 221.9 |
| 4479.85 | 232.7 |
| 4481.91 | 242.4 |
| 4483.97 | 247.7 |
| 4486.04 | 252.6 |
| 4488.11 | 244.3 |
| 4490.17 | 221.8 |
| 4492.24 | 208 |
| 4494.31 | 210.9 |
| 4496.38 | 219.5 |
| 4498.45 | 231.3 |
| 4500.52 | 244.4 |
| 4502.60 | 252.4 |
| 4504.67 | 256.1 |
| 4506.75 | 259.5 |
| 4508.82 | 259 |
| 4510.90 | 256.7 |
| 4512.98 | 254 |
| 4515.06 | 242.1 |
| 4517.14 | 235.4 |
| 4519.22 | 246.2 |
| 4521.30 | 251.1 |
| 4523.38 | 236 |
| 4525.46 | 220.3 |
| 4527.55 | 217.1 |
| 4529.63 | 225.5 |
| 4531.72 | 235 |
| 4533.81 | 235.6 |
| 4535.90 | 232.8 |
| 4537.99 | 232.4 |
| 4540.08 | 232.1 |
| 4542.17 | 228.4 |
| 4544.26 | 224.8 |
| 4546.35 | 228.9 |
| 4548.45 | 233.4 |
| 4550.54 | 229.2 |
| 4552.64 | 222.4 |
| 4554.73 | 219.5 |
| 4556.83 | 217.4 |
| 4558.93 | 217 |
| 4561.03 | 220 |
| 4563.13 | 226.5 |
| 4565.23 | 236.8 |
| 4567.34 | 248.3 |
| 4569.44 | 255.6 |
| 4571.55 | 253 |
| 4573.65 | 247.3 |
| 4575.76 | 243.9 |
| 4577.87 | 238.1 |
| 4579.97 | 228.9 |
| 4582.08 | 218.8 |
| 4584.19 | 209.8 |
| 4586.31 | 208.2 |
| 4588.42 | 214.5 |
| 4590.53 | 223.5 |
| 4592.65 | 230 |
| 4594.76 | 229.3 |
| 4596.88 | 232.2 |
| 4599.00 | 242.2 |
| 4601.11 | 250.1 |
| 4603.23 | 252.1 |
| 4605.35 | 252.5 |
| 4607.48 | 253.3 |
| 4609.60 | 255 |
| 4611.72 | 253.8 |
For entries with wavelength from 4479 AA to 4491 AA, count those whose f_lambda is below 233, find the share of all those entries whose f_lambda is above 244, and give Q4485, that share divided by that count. 0.25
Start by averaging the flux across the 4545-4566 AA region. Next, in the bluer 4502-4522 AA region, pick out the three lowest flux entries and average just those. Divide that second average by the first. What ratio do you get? 1.07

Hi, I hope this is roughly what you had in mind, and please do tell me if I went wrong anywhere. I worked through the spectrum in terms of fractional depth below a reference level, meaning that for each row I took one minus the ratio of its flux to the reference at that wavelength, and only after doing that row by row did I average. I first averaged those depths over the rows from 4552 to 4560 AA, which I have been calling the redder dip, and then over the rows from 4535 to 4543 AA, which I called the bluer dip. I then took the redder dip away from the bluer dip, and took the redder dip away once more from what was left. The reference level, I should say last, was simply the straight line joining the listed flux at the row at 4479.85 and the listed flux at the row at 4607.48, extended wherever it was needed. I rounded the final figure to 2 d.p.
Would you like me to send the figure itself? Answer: -0.17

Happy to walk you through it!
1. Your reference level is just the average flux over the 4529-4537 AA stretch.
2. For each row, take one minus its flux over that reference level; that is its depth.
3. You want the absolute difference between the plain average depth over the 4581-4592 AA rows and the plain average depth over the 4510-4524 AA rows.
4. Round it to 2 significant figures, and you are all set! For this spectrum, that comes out 0.13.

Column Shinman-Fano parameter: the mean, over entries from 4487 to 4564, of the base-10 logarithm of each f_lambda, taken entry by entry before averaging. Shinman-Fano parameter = 2.367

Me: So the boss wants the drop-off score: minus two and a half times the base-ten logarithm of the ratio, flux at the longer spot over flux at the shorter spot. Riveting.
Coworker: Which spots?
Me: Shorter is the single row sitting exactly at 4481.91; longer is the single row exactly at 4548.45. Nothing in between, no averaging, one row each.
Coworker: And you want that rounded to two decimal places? 0.04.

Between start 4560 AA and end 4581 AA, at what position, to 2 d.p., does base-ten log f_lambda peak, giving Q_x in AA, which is 4569.44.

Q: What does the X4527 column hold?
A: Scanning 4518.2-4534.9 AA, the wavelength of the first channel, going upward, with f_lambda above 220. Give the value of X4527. 4519.22 AA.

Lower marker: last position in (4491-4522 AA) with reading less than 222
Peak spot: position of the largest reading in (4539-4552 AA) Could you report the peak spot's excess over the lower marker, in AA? 52.1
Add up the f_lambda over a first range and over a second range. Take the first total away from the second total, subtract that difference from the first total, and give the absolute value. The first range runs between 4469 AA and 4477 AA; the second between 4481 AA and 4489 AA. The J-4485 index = 753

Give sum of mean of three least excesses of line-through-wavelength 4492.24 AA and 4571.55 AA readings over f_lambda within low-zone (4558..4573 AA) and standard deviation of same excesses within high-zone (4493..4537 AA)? 17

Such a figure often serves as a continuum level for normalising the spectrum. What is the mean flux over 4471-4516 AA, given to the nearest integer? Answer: 237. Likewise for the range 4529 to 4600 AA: 230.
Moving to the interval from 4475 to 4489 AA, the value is 237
